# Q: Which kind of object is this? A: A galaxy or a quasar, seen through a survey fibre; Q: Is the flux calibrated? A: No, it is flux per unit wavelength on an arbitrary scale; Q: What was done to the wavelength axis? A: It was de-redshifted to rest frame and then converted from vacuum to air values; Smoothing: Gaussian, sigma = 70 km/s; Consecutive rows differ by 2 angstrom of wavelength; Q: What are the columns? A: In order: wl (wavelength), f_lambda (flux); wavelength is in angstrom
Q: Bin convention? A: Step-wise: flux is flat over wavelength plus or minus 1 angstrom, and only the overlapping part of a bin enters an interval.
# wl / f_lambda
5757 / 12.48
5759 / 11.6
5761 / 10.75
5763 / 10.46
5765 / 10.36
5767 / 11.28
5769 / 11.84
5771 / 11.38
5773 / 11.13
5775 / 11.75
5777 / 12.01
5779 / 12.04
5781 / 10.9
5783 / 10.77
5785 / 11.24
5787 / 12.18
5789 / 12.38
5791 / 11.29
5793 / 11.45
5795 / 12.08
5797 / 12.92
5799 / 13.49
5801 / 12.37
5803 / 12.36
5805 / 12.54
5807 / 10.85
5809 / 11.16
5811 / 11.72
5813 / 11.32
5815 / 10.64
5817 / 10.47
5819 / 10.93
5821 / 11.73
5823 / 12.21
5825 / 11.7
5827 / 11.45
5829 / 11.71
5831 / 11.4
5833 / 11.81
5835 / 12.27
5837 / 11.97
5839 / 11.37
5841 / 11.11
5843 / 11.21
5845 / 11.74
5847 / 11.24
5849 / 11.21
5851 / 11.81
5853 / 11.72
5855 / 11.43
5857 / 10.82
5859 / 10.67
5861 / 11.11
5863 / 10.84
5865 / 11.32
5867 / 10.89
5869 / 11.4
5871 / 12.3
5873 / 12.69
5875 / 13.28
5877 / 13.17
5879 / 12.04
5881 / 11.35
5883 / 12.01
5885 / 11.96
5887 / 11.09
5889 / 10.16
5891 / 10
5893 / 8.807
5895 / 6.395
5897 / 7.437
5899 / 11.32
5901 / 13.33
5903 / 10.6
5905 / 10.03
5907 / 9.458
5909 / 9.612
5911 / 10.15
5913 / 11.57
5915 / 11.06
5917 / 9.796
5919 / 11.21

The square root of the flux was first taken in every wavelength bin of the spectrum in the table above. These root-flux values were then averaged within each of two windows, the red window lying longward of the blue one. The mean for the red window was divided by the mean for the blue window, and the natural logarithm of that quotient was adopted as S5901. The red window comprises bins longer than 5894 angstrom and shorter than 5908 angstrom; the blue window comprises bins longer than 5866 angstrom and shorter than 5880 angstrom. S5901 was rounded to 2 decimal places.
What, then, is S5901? -0.12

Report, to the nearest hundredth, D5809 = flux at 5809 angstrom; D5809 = 11.16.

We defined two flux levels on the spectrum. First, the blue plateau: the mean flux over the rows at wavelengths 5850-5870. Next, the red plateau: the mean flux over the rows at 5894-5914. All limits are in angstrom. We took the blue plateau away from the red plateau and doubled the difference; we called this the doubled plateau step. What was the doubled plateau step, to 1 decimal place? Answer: -2.4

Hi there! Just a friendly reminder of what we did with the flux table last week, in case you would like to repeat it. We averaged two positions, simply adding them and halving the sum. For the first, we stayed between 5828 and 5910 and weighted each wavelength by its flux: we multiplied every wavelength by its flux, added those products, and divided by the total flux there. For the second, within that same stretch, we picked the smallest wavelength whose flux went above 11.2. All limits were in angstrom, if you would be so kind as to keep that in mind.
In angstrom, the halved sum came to 5848.4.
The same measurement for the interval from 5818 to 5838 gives 5824.5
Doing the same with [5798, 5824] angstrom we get 5804.8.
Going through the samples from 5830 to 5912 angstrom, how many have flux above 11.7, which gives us 14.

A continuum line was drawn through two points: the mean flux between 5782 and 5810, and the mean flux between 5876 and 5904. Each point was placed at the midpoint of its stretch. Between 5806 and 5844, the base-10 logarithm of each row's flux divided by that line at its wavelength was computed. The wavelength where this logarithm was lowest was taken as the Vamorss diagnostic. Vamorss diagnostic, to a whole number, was 5817 angstrom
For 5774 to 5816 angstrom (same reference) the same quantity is 5783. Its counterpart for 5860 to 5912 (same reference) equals 5895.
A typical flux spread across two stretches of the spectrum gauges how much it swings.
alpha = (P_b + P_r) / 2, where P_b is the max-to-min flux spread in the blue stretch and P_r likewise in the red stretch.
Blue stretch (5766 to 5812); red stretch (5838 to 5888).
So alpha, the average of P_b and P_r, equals 2.7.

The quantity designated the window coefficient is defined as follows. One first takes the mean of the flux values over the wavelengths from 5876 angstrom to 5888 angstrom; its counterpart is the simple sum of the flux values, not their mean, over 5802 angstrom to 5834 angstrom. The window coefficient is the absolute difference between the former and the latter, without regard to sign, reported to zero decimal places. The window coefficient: 172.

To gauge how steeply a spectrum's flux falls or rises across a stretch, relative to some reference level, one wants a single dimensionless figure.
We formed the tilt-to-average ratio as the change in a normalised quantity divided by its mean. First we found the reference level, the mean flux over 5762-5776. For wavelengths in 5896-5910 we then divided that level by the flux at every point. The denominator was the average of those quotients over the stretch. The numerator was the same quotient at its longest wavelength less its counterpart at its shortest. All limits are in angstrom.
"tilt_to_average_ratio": -0.30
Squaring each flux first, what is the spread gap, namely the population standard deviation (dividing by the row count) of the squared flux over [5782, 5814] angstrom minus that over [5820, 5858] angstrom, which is 10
